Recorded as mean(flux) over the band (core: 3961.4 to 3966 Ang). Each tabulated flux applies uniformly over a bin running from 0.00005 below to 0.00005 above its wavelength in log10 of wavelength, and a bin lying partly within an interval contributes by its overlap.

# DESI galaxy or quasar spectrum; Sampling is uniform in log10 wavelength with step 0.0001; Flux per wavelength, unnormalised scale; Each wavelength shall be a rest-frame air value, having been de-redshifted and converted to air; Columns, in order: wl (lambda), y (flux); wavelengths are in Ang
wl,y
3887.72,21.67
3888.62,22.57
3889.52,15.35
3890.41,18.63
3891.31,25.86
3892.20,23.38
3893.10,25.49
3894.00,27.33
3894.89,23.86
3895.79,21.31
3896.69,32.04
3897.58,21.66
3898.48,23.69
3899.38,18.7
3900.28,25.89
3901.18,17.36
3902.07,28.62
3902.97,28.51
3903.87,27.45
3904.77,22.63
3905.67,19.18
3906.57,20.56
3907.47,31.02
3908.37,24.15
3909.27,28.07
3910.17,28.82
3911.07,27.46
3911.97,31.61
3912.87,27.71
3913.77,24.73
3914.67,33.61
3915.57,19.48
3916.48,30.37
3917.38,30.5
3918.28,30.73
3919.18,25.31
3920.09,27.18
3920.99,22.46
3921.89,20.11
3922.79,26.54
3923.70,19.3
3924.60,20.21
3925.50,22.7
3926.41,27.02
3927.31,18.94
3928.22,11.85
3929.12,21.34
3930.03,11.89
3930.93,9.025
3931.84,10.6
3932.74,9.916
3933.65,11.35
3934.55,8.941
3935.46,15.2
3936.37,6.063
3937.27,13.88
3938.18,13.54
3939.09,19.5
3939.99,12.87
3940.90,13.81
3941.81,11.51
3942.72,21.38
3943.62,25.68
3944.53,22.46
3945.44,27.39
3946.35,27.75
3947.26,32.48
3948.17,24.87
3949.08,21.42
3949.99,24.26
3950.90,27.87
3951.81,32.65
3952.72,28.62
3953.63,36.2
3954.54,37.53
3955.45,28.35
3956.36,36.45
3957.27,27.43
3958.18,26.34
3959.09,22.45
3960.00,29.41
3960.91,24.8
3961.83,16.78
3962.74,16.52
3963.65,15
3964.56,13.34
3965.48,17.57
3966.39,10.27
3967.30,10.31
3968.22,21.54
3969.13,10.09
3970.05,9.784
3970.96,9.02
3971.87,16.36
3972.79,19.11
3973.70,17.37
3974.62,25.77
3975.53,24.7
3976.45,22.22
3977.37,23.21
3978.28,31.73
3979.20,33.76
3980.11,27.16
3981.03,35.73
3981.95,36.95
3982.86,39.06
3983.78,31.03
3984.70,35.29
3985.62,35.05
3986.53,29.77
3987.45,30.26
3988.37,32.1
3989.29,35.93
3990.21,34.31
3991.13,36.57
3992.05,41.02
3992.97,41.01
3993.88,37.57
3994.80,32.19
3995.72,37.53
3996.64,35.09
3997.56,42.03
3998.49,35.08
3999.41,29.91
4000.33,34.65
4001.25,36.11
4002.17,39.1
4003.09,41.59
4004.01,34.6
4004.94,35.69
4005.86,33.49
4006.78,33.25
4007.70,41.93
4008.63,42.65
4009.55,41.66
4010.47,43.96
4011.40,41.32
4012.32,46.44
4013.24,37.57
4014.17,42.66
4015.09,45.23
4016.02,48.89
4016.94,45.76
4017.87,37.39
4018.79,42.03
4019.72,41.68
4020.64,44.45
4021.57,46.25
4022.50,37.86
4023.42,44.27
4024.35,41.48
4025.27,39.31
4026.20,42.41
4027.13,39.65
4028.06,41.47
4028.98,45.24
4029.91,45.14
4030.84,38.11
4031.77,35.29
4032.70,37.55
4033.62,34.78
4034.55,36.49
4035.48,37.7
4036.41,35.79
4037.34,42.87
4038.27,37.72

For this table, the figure 16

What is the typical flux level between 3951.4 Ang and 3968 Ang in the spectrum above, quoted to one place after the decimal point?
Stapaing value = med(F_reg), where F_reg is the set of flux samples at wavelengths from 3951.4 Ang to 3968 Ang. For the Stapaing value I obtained 25.6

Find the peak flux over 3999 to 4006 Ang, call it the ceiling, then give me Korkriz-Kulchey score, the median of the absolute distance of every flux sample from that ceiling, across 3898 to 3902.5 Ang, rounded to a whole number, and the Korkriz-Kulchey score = 18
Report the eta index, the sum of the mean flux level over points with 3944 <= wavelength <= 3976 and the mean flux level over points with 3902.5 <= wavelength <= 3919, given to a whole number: 50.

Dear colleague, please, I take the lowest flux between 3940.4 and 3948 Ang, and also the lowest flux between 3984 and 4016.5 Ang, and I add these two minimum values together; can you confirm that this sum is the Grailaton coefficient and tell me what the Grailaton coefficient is 41.3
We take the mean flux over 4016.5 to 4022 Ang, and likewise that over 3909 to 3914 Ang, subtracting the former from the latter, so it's -15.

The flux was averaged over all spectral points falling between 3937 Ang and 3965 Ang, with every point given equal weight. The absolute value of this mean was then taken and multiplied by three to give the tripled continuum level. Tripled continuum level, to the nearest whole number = 71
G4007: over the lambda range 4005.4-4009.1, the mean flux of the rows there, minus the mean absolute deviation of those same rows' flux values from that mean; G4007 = 33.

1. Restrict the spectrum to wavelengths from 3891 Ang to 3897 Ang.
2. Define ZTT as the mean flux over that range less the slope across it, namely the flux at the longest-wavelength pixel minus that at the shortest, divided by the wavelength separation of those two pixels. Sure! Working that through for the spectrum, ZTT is 24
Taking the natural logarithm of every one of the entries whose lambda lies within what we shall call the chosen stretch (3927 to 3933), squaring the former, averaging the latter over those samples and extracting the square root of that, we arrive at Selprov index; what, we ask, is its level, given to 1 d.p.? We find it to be 2.6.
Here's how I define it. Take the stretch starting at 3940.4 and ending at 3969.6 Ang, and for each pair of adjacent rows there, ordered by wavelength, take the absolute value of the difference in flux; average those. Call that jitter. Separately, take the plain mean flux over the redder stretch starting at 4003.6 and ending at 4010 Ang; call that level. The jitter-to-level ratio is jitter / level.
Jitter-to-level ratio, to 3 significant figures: 0.132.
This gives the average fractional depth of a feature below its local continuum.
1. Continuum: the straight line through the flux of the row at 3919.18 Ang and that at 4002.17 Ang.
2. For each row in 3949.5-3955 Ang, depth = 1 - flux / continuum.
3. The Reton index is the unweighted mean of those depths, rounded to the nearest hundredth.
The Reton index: -0.01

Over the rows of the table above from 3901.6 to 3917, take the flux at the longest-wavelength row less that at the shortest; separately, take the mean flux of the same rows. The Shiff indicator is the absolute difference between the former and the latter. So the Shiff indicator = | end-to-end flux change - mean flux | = 25.0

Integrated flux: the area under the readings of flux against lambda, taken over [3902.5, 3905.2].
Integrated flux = 71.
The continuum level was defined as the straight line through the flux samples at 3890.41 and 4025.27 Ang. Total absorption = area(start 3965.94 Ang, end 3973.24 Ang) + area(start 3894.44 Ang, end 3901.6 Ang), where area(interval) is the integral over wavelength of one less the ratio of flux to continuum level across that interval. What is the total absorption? 3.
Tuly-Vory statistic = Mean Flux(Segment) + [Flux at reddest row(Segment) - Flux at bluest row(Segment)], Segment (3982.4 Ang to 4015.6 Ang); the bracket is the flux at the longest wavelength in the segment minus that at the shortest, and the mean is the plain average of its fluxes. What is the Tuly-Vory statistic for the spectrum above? 43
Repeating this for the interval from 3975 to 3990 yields 43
